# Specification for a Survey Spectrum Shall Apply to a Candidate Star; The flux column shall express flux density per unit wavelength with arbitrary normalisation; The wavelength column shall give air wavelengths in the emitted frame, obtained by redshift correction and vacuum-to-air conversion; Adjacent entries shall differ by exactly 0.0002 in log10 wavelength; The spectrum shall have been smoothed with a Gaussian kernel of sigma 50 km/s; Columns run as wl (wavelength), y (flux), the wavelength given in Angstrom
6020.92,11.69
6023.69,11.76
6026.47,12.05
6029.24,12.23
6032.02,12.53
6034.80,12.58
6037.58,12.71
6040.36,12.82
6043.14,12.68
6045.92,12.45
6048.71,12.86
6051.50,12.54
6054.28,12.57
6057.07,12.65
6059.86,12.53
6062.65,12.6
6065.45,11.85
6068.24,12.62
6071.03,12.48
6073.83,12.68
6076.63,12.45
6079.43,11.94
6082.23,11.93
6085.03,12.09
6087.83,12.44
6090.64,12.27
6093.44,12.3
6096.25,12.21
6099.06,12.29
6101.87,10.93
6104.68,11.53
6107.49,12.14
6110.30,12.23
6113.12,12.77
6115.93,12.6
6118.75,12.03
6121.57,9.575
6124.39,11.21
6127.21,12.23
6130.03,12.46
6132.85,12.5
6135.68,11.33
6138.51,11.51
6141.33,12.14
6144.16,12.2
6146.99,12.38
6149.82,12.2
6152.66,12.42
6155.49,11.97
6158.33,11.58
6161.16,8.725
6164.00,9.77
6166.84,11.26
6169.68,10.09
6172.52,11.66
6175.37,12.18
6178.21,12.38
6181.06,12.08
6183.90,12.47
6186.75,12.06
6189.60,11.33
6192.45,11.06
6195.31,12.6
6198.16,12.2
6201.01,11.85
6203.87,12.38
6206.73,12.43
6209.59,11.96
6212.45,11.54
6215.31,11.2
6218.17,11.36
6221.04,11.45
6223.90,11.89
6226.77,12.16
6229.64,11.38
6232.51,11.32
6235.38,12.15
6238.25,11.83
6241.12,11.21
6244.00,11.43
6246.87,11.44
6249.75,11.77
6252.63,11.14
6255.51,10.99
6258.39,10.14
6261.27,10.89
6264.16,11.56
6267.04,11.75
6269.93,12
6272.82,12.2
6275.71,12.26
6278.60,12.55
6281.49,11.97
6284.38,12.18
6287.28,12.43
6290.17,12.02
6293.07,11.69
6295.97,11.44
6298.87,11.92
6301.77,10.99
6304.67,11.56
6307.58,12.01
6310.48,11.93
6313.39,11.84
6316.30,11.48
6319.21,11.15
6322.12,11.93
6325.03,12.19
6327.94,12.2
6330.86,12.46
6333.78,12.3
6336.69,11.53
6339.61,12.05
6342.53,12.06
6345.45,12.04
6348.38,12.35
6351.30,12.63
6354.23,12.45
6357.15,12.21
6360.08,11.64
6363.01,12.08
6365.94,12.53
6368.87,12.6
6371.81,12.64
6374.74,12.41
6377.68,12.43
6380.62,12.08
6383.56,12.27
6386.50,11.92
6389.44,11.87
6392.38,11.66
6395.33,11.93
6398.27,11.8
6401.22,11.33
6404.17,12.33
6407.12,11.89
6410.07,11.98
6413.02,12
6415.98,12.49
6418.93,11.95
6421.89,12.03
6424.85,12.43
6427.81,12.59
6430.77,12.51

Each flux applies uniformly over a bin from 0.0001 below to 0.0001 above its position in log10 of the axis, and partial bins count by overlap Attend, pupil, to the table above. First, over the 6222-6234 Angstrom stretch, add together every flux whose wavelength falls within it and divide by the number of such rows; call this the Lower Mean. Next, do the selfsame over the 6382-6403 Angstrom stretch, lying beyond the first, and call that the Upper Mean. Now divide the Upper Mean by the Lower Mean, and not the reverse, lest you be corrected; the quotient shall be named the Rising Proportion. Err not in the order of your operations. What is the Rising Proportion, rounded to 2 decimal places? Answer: 1.01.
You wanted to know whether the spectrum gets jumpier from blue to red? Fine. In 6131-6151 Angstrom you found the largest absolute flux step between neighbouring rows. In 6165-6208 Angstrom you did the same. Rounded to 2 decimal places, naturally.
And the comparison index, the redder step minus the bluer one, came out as 0.40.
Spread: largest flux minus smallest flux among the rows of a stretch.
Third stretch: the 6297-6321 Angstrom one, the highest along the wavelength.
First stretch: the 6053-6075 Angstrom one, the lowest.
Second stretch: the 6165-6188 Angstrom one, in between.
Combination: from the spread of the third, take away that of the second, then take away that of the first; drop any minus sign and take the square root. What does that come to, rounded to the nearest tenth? 1.5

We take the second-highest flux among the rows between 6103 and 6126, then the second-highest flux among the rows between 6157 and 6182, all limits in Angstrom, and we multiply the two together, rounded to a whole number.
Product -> 153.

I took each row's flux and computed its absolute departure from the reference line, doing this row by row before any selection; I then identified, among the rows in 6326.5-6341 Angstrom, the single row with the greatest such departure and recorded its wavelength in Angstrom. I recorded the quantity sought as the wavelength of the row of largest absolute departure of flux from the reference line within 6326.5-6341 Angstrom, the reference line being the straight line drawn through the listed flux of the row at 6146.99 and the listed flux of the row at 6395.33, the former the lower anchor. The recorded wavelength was 6336.69 Angstrom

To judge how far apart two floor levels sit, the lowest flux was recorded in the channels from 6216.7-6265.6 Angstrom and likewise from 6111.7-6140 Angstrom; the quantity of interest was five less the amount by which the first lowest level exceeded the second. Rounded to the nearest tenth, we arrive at 4.4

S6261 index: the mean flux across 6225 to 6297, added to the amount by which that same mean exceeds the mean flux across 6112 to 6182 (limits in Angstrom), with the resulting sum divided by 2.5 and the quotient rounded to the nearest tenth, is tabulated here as 4.7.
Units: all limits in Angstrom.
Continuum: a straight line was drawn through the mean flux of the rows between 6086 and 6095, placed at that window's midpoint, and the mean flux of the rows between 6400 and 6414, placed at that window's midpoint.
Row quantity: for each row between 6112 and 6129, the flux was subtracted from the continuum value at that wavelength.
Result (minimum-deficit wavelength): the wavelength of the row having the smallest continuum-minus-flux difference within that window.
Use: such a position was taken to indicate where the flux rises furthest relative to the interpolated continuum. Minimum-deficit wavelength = 6113.12 Angstrom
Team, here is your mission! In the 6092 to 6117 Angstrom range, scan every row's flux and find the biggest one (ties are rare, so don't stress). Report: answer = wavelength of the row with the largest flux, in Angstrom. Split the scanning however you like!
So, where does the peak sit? 6113.12 Angstrom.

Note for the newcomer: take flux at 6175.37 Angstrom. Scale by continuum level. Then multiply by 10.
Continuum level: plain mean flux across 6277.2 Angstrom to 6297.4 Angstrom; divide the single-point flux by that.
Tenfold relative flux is 10.1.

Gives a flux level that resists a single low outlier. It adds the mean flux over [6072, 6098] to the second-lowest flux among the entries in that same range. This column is 24.2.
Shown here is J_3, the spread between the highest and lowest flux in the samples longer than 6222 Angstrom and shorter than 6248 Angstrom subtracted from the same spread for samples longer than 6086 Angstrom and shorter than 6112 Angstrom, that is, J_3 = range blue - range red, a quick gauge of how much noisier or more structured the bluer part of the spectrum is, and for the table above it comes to 0.6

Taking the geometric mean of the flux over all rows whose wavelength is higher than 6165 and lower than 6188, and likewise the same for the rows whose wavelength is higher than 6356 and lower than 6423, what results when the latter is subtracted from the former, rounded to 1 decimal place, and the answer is -0.3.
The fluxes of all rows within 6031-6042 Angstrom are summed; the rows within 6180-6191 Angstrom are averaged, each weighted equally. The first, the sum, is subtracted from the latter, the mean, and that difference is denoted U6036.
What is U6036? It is -38.7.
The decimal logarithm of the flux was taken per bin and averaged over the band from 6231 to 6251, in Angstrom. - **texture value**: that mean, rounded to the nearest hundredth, 1.06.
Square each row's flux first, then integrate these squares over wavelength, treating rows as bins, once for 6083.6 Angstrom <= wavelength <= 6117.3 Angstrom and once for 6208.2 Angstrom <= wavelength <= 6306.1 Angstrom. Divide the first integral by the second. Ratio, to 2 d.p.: 0.37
